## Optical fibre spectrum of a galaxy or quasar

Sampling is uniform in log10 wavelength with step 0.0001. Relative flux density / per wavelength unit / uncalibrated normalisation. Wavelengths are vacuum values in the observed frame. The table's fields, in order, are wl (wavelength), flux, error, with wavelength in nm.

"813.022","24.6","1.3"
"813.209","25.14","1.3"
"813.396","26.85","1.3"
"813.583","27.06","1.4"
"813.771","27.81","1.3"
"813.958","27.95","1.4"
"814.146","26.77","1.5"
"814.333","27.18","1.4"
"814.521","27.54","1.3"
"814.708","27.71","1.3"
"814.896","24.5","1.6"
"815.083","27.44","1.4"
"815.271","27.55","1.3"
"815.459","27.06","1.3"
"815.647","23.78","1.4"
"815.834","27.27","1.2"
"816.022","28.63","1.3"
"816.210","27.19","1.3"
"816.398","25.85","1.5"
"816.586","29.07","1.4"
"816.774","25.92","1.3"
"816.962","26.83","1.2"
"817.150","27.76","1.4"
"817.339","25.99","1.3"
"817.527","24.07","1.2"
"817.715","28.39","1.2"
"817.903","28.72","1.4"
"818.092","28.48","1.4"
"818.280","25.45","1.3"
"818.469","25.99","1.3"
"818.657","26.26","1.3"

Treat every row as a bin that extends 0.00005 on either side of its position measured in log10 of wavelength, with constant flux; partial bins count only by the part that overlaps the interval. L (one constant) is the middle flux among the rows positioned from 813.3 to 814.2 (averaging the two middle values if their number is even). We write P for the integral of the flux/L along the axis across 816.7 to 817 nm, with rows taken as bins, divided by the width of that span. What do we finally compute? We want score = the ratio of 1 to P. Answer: 1.03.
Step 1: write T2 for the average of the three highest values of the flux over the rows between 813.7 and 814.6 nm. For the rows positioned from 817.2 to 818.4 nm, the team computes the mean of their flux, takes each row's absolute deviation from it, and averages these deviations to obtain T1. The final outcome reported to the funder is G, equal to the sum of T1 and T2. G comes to 29.4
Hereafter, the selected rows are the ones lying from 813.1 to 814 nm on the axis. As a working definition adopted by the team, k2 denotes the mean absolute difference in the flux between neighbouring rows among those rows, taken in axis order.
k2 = 0.7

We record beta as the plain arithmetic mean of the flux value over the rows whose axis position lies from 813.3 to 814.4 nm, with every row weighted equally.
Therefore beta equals 27.3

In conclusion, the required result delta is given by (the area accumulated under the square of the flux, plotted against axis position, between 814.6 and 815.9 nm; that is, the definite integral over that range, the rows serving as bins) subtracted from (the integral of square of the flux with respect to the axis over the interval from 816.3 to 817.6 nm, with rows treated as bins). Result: 4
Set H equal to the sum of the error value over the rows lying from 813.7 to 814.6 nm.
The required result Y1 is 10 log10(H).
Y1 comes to 8.39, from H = 6.9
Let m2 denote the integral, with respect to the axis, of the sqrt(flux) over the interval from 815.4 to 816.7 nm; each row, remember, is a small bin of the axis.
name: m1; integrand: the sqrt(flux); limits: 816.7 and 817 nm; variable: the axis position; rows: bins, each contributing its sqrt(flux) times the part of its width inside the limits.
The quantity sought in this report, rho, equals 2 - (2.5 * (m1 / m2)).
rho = 1.4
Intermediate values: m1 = 1.5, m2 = 6.7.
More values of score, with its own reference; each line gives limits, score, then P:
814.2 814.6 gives 0.99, 1.01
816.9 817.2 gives 0.99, 1.01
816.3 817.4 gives 1.01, 0.99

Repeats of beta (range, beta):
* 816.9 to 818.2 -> 27.2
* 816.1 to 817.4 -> 26.9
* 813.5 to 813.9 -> 27.4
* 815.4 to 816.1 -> 26.7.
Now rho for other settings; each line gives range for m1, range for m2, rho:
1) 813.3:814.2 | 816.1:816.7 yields -1.7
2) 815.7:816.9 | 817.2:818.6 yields -0.2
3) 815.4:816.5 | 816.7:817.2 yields -3.5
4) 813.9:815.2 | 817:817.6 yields -3.5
